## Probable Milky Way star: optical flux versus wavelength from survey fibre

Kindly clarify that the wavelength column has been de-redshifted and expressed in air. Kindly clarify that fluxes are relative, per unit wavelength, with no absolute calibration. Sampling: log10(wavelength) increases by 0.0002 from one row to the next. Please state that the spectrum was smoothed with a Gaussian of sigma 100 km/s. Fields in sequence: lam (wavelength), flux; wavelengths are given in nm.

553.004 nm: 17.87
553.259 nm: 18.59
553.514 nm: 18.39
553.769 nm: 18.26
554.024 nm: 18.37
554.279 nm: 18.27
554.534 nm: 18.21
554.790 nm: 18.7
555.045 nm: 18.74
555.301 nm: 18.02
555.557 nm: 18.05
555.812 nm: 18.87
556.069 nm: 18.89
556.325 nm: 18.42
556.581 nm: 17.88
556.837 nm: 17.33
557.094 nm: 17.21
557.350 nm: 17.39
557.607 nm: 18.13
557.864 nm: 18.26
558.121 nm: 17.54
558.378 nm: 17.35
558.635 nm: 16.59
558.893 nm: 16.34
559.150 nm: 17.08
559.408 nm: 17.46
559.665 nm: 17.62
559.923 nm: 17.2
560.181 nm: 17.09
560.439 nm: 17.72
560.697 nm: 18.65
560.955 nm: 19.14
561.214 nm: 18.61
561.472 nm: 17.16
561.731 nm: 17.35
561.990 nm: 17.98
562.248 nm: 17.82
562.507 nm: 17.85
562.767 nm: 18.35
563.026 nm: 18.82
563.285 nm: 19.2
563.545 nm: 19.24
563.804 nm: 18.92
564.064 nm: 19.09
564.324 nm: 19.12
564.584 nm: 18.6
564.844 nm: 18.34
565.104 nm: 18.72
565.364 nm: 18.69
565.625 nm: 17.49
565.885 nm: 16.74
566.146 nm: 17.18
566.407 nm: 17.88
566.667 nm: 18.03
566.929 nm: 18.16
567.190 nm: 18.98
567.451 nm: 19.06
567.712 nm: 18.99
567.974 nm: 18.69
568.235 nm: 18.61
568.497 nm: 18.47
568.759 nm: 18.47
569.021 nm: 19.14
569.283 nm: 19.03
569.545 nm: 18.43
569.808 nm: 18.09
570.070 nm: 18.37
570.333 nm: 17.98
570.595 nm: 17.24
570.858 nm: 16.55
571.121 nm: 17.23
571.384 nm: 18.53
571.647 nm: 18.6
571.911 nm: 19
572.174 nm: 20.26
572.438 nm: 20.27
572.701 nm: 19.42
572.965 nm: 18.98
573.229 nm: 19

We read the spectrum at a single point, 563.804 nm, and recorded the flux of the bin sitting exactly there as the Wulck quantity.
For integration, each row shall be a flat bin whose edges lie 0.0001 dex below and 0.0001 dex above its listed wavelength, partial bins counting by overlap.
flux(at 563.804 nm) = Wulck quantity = 18.92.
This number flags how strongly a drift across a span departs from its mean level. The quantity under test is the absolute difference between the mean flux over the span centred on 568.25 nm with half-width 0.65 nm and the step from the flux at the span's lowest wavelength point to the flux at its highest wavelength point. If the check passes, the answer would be 19.2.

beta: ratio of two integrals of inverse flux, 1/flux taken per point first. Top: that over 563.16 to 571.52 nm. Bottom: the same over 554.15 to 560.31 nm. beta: 1.3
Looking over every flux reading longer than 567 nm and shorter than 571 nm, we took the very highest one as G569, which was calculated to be 19.14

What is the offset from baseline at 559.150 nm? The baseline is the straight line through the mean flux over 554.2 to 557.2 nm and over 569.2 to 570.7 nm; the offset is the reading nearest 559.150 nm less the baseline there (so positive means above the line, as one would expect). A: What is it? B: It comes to -1.1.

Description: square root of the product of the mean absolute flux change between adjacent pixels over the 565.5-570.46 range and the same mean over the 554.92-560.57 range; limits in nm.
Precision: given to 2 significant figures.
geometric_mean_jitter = 0.37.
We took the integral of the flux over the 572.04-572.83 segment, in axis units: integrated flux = 15.8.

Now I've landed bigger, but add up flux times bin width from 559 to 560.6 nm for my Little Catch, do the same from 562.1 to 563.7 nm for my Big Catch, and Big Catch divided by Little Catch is 1.07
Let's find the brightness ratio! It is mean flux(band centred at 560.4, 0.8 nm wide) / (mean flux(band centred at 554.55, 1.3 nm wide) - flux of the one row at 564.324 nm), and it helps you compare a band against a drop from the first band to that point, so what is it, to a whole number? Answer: -27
